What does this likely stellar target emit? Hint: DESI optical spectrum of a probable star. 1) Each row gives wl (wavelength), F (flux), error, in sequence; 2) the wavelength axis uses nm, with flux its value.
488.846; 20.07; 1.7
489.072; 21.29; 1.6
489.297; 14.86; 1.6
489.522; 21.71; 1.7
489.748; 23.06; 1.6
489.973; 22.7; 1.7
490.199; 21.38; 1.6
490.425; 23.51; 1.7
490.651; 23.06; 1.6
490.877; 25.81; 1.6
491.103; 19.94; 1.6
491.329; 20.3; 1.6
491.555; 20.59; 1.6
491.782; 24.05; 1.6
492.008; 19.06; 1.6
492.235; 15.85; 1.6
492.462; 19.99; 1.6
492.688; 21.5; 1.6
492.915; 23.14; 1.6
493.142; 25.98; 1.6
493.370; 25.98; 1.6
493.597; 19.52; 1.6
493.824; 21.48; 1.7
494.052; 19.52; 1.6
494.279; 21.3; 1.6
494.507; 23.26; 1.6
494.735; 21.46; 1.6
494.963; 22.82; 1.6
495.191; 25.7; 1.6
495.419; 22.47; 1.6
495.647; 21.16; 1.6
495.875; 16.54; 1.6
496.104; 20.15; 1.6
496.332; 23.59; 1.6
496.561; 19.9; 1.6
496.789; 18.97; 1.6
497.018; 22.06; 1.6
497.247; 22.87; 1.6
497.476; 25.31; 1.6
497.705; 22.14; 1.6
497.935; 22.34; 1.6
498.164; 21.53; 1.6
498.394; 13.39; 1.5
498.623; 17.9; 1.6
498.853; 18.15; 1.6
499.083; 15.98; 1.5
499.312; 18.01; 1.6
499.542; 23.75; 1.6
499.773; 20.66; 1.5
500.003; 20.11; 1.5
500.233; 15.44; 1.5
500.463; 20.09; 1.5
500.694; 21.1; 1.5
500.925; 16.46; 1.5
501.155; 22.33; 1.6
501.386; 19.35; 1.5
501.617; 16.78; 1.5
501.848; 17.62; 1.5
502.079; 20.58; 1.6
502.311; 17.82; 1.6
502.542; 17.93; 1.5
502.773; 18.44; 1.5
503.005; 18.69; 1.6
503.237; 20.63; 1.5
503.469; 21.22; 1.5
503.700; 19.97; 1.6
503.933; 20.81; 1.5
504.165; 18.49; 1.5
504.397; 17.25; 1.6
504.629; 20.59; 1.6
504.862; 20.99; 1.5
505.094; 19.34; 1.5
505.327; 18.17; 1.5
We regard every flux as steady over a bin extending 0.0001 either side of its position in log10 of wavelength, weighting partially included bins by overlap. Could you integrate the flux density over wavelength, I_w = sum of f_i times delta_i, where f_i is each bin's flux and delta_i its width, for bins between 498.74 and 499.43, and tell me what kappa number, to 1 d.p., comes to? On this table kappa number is 12.0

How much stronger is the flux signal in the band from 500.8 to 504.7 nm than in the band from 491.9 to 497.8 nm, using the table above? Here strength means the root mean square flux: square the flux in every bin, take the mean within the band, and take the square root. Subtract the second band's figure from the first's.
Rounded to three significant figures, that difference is -2.57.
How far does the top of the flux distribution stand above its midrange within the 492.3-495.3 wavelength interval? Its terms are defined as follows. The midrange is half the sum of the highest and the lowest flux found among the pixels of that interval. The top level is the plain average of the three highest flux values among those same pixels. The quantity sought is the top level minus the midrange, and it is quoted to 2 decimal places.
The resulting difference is 3.14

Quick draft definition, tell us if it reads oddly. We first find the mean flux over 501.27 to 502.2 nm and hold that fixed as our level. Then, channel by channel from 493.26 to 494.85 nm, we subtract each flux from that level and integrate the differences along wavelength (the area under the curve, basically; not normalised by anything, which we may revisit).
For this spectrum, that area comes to -5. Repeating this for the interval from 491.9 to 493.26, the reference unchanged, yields -3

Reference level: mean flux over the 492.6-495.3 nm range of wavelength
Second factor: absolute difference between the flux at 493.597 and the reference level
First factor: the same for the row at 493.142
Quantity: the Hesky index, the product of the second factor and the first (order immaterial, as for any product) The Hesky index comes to 10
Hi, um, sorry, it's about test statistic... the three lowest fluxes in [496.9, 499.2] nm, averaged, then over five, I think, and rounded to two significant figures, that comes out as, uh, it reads 3.2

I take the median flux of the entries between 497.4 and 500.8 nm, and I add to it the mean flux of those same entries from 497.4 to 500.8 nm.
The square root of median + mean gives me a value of 6.31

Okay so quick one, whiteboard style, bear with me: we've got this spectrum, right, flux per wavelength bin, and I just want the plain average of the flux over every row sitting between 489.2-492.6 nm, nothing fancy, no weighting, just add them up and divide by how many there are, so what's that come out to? 21.1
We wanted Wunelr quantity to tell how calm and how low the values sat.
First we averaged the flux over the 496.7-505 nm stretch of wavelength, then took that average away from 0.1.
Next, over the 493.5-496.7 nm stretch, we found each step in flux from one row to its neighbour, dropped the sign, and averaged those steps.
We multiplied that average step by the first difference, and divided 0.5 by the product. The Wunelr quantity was -0.0099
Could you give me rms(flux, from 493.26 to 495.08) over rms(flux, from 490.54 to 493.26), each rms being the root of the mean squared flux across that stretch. 1.01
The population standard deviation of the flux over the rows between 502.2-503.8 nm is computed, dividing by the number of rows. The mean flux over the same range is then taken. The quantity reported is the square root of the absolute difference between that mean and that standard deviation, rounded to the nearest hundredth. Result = 4.24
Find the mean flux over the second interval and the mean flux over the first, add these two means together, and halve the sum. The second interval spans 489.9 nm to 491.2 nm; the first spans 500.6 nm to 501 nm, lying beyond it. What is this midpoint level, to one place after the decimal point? 20.8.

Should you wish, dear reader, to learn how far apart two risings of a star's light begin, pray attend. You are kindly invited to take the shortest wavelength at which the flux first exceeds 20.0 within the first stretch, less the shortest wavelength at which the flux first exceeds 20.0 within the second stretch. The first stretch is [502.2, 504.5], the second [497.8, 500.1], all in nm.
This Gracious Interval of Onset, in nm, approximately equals 5.30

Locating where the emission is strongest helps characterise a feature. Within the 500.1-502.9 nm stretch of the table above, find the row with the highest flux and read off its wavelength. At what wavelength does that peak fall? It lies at 501.155 nm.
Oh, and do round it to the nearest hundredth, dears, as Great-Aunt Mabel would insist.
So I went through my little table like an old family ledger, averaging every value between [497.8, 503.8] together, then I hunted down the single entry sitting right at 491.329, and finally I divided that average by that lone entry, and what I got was 0.94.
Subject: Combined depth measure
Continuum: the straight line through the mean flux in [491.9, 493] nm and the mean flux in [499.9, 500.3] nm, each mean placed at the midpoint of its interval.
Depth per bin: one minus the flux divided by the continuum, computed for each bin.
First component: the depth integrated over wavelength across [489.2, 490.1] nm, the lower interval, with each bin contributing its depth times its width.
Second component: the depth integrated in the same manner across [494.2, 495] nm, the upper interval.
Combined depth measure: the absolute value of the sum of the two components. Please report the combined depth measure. 0.13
